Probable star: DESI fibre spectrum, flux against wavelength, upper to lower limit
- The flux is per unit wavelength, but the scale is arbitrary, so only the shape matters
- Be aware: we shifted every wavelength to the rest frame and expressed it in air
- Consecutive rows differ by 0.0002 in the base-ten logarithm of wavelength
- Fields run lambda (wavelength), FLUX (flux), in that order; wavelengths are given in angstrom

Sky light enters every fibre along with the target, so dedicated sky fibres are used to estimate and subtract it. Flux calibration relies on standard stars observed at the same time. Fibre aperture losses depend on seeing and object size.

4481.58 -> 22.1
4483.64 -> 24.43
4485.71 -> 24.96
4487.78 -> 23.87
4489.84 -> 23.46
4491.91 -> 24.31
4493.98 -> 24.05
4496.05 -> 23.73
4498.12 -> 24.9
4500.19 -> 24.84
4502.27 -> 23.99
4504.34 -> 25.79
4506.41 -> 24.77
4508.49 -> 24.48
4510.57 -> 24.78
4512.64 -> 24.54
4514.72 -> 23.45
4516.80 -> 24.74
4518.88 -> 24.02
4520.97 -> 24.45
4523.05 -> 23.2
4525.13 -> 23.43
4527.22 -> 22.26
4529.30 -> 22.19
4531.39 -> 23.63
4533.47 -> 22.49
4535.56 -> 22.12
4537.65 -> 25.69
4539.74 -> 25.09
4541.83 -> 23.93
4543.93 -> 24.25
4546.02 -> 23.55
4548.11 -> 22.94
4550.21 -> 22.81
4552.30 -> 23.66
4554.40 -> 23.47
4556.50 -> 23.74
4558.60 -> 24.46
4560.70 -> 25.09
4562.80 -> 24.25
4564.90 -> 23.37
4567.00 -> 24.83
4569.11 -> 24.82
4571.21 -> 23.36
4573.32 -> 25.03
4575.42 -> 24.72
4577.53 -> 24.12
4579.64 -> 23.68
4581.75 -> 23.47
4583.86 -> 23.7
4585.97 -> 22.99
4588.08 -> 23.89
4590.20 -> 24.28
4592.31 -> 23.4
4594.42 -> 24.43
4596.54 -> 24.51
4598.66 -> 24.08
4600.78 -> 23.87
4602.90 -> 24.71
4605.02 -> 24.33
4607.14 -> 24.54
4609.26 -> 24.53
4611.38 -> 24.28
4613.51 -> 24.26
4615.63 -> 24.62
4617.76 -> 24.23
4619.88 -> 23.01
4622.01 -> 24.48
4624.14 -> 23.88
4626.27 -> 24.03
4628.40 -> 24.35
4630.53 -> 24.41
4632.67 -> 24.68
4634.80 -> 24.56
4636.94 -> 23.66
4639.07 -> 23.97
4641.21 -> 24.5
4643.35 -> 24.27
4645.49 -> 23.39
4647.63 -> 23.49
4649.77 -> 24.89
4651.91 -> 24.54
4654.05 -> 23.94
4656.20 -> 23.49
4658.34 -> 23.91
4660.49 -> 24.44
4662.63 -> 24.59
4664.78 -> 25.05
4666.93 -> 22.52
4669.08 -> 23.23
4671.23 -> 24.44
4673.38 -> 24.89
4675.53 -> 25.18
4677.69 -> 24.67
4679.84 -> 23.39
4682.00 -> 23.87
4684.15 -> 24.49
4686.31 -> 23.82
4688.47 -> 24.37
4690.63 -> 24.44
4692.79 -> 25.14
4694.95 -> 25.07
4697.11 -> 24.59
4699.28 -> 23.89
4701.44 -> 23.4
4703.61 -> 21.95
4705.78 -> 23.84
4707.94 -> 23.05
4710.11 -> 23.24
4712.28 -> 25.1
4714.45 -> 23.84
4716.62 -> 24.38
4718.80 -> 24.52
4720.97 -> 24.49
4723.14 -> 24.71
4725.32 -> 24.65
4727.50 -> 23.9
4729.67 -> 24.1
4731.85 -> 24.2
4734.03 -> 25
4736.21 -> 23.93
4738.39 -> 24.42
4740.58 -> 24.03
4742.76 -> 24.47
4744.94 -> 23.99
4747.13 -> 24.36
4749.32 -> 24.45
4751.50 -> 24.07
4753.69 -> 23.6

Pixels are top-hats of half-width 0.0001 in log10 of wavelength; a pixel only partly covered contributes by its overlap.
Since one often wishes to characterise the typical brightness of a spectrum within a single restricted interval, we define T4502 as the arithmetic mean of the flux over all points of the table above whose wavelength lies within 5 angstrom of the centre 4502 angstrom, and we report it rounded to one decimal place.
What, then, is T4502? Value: 24.9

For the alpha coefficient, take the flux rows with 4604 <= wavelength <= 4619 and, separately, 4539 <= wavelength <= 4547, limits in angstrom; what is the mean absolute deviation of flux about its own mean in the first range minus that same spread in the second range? -0.32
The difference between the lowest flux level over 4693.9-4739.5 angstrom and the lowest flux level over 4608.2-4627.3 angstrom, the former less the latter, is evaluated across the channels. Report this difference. -1.1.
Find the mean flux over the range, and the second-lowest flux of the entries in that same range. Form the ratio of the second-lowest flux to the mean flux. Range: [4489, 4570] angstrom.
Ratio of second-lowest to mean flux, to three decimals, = 0.925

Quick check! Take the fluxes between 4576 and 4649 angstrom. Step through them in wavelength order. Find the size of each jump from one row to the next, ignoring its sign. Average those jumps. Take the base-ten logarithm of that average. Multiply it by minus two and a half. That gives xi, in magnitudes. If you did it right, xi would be 0.85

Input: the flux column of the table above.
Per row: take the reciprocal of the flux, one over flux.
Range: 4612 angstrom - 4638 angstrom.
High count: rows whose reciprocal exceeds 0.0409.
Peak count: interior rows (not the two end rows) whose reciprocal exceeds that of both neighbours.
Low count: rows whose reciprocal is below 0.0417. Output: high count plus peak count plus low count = 19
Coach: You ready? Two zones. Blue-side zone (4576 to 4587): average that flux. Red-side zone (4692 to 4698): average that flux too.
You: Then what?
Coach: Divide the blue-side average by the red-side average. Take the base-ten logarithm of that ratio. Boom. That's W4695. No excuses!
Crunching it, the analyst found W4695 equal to -0.024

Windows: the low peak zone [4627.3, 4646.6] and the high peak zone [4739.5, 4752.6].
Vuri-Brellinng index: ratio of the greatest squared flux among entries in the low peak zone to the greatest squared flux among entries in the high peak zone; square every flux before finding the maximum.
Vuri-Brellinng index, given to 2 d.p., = 1.02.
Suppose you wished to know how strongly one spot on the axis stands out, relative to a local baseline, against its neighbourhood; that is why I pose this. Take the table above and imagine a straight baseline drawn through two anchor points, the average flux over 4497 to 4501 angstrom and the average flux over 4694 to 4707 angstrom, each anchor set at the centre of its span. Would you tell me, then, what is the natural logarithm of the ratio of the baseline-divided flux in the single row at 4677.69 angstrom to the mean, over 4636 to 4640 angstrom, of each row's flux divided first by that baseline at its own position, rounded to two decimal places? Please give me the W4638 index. 0.04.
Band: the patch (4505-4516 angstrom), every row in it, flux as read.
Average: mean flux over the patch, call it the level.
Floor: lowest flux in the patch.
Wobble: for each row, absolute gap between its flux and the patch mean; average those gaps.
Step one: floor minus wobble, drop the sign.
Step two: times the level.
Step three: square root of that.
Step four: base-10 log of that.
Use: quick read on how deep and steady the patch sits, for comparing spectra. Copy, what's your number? 1.38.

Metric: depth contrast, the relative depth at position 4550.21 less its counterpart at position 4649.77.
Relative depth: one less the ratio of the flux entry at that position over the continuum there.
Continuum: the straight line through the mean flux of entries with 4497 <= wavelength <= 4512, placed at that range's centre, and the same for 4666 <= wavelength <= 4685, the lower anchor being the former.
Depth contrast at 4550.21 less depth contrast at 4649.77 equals 0.10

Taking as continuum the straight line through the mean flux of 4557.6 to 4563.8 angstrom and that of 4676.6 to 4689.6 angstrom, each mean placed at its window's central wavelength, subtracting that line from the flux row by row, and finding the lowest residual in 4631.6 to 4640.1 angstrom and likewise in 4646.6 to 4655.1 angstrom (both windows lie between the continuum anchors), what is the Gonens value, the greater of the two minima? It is -0.63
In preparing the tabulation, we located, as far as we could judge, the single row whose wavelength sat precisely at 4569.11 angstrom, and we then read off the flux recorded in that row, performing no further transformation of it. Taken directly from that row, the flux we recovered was 24.82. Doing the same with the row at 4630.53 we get 24.41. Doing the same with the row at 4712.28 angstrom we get 25.1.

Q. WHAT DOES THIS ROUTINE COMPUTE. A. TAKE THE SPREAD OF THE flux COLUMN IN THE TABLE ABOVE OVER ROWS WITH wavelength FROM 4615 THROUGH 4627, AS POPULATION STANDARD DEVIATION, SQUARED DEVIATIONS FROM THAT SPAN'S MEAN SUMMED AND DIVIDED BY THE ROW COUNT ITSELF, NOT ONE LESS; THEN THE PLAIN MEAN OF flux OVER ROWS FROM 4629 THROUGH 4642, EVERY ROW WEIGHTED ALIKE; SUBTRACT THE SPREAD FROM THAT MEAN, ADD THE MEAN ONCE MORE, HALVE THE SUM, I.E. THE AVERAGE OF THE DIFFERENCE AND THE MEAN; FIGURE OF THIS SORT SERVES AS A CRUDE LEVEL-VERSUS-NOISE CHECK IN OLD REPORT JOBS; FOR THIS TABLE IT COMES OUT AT 24.0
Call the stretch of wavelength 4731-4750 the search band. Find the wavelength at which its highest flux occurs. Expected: 4734.03 angstrom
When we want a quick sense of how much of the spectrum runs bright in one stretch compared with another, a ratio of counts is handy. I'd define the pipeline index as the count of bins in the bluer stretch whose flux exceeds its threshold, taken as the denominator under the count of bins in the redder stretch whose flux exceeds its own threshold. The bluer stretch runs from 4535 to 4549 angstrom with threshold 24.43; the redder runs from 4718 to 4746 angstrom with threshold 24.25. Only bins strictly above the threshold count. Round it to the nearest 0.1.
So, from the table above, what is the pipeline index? 3.5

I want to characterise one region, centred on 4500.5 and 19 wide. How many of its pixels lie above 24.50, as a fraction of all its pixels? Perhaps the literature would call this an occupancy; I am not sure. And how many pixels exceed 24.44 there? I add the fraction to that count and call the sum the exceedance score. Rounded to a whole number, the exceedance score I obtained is 5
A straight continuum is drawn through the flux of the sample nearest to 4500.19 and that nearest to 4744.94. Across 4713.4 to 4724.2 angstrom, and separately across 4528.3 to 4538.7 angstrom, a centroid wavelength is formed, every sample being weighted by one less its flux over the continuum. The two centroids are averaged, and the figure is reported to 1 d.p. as 4626.7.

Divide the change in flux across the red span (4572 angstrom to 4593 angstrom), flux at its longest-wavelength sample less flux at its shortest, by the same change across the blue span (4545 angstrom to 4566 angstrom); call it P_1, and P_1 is 9.1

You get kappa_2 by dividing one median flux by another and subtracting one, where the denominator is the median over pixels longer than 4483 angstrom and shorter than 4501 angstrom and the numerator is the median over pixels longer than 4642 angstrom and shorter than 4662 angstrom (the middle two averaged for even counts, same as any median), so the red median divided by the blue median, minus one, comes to -0.0152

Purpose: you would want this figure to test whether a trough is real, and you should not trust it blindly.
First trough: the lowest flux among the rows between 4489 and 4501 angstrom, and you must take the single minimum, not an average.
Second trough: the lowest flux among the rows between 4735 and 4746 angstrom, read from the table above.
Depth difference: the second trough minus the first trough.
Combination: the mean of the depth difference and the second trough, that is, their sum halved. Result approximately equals 12.2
